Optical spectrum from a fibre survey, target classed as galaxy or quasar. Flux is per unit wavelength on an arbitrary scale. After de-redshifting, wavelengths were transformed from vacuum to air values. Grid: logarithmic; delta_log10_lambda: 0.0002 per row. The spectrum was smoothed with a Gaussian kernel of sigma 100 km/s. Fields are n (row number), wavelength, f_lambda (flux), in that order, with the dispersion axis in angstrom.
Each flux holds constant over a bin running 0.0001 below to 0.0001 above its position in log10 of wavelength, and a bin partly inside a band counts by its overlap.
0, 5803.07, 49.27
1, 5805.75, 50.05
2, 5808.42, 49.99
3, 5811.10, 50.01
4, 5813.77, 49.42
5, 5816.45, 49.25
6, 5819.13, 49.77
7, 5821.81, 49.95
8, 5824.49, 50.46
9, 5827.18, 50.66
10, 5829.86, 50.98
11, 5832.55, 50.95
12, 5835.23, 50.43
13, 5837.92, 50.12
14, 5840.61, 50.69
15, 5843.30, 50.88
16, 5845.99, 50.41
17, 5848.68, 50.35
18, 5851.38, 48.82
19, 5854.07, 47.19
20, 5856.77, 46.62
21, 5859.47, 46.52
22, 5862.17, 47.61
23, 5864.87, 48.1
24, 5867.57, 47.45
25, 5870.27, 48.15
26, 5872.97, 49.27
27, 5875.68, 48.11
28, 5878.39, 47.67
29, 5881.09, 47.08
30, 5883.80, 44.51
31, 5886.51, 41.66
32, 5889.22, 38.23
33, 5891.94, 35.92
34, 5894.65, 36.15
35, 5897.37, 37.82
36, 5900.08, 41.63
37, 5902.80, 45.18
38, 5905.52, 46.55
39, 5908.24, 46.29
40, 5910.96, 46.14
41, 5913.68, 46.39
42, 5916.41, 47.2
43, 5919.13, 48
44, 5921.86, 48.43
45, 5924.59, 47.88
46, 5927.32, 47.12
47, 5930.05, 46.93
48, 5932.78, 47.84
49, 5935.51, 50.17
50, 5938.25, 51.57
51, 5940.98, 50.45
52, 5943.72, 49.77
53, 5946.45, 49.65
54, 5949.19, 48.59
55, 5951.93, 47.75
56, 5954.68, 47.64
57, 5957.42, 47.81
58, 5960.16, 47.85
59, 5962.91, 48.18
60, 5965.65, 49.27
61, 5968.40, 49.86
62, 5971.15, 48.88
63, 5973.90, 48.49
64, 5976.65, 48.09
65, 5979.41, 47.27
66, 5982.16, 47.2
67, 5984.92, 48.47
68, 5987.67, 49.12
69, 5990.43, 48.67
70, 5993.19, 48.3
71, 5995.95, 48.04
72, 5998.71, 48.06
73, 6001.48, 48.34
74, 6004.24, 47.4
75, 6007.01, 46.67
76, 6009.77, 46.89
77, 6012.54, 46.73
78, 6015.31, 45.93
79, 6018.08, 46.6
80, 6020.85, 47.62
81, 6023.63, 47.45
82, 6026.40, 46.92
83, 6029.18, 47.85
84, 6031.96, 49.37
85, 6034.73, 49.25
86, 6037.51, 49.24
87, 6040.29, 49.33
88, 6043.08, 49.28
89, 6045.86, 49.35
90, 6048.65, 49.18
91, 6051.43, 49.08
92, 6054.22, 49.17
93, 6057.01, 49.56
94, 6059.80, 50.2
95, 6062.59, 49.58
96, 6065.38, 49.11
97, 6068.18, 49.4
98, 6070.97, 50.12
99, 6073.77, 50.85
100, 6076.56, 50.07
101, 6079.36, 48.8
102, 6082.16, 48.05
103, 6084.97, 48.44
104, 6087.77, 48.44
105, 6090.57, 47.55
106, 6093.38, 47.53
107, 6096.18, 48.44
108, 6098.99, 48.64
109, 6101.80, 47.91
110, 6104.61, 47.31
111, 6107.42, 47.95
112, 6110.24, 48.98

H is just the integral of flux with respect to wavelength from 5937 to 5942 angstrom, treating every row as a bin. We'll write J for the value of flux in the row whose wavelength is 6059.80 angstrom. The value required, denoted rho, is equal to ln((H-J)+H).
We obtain 6.13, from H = 255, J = 50.2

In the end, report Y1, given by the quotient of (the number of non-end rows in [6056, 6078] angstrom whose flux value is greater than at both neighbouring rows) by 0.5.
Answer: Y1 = 4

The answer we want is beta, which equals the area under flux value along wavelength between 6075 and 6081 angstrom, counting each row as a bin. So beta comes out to 297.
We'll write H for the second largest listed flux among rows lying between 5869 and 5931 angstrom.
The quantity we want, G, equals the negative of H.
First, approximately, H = 48.43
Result -48.4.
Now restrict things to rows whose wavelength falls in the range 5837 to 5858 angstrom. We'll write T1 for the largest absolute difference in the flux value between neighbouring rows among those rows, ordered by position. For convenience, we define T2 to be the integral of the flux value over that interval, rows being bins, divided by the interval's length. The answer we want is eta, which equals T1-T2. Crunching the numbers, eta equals -47.8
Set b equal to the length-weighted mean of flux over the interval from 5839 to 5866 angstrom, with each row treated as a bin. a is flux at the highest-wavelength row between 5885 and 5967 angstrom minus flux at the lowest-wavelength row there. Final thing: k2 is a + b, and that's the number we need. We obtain 56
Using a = 7.6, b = 48.7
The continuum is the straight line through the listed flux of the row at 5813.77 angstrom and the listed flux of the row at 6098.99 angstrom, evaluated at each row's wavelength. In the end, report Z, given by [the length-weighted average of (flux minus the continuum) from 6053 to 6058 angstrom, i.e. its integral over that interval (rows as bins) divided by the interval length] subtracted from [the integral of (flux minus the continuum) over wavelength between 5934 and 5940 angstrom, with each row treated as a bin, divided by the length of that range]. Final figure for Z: 1.1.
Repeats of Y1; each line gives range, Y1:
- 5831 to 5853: 2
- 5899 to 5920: 2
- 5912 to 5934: 2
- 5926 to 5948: 2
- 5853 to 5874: 2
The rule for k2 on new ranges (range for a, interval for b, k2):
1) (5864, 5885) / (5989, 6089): 45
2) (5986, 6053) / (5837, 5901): 46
